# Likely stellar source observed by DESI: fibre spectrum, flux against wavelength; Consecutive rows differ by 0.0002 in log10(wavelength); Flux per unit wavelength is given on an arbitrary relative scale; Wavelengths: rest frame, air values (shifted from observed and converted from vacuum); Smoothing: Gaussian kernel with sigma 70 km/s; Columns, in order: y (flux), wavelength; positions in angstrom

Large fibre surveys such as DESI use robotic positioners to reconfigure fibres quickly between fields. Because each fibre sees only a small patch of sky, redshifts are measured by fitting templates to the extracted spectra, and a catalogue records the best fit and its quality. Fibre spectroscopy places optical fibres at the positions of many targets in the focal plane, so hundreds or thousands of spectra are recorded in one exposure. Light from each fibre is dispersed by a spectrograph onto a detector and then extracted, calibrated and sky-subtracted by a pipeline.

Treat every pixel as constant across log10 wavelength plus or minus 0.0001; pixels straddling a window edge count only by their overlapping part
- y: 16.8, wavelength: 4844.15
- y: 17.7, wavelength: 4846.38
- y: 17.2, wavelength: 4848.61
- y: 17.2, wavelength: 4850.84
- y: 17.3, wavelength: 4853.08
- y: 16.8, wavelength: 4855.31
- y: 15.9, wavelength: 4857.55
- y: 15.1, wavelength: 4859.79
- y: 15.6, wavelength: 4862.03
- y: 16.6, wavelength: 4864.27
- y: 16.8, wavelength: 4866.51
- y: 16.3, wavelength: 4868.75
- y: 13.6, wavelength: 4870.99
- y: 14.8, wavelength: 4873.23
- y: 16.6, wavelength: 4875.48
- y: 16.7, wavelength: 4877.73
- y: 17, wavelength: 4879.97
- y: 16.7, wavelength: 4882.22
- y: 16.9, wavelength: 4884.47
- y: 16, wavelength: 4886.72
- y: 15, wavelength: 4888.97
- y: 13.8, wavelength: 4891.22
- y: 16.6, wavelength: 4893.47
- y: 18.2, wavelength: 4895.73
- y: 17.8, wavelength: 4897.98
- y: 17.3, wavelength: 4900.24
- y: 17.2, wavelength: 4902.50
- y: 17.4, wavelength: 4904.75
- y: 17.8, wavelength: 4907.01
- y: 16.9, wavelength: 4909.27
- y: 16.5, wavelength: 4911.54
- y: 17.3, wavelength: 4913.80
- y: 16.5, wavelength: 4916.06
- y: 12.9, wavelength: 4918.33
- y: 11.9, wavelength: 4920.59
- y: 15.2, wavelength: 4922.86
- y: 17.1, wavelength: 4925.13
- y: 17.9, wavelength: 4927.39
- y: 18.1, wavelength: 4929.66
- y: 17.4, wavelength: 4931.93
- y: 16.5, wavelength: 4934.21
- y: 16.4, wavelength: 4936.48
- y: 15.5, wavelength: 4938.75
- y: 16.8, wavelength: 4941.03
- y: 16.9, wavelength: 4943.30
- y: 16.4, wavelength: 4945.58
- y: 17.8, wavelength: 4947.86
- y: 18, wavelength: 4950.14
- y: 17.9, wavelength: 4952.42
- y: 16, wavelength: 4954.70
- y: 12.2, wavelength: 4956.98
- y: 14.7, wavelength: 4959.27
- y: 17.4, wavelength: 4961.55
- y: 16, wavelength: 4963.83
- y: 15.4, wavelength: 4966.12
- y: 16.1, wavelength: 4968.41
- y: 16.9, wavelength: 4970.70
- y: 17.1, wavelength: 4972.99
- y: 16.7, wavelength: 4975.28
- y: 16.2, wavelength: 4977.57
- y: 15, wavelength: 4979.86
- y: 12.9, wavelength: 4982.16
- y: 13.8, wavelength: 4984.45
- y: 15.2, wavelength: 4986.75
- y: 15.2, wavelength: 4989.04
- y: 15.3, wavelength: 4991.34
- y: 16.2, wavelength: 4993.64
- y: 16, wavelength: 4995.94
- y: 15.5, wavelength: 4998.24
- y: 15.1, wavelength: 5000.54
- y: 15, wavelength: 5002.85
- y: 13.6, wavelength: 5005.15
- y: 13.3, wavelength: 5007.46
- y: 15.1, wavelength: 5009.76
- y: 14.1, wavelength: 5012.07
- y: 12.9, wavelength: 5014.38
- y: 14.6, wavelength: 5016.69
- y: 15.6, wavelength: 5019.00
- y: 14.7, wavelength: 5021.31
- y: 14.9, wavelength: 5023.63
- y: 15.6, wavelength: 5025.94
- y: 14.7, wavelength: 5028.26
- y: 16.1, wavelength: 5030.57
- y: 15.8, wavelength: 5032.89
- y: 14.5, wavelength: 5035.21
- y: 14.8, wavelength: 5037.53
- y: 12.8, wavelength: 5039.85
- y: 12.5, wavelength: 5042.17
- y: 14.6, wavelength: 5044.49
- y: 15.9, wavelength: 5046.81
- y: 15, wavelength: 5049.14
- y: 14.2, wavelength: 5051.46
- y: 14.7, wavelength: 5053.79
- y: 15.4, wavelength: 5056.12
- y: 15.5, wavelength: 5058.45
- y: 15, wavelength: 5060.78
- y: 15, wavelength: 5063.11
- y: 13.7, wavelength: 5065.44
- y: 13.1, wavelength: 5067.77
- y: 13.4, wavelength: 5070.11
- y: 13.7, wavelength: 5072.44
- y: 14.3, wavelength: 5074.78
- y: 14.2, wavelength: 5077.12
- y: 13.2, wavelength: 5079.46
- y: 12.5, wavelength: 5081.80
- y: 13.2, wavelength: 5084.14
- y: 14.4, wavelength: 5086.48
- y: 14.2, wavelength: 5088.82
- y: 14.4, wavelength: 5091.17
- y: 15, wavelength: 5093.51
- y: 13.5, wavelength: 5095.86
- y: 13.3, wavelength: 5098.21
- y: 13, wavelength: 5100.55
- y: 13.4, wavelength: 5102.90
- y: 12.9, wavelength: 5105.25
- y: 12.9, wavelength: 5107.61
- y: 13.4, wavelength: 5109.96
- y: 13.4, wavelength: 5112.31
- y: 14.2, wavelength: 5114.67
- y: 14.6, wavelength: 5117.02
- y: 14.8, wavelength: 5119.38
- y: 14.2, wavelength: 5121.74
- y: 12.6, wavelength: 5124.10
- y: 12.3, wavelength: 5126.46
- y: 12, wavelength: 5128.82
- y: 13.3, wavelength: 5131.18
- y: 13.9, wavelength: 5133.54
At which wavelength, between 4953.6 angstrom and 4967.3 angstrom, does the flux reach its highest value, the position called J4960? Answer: 4961.55 angstrom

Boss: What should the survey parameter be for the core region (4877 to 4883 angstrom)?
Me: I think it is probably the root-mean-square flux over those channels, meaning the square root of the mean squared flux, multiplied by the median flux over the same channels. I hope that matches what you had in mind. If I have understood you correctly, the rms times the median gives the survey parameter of 281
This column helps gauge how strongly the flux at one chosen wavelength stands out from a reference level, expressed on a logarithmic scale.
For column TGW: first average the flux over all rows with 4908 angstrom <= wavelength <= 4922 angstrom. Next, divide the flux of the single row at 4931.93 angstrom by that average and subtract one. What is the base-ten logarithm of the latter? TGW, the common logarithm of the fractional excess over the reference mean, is -0.87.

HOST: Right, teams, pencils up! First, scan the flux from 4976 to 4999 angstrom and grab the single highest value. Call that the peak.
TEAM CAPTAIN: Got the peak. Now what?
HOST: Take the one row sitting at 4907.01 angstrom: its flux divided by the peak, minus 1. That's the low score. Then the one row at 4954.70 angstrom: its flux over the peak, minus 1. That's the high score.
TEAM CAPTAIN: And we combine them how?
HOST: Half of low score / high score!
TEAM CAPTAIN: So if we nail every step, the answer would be -4.0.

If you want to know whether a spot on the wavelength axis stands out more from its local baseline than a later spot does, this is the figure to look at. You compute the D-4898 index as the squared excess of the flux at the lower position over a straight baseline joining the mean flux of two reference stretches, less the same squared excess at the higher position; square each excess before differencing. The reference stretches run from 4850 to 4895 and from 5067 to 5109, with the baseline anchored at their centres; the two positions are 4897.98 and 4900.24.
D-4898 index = 2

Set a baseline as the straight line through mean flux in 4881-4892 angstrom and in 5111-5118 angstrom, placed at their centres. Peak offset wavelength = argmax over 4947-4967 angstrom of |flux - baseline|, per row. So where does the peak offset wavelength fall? 4956.98 angstrom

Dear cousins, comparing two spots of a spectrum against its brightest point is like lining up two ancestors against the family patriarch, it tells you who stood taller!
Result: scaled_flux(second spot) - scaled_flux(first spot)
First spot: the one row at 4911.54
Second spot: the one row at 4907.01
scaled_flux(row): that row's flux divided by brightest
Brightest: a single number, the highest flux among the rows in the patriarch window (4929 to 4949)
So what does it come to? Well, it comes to 0.07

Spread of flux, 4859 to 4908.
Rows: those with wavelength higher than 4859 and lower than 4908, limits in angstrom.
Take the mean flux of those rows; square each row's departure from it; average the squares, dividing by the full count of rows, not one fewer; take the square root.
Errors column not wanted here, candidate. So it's 1.2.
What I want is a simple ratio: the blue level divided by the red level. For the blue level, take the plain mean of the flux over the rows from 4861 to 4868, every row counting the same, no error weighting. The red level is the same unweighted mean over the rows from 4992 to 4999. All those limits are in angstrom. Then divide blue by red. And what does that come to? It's 1.03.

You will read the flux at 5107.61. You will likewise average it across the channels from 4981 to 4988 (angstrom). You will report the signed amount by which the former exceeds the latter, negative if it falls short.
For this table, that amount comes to -1.1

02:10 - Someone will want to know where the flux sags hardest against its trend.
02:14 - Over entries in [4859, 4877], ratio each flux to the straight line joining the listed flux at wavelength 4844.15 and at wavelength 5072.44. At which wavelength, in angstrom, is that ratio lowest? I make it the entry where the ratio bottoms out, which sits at 4870.99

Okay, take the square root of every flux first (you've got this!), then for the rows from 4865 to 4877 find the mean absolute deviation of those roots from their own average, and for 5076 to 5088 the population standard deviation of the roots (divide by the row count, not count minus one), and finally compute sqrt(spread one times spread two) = 0.118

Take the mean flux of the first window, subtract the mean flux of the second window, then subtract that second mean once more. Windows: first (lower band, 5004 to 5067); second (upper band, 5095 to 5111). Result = -11.8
